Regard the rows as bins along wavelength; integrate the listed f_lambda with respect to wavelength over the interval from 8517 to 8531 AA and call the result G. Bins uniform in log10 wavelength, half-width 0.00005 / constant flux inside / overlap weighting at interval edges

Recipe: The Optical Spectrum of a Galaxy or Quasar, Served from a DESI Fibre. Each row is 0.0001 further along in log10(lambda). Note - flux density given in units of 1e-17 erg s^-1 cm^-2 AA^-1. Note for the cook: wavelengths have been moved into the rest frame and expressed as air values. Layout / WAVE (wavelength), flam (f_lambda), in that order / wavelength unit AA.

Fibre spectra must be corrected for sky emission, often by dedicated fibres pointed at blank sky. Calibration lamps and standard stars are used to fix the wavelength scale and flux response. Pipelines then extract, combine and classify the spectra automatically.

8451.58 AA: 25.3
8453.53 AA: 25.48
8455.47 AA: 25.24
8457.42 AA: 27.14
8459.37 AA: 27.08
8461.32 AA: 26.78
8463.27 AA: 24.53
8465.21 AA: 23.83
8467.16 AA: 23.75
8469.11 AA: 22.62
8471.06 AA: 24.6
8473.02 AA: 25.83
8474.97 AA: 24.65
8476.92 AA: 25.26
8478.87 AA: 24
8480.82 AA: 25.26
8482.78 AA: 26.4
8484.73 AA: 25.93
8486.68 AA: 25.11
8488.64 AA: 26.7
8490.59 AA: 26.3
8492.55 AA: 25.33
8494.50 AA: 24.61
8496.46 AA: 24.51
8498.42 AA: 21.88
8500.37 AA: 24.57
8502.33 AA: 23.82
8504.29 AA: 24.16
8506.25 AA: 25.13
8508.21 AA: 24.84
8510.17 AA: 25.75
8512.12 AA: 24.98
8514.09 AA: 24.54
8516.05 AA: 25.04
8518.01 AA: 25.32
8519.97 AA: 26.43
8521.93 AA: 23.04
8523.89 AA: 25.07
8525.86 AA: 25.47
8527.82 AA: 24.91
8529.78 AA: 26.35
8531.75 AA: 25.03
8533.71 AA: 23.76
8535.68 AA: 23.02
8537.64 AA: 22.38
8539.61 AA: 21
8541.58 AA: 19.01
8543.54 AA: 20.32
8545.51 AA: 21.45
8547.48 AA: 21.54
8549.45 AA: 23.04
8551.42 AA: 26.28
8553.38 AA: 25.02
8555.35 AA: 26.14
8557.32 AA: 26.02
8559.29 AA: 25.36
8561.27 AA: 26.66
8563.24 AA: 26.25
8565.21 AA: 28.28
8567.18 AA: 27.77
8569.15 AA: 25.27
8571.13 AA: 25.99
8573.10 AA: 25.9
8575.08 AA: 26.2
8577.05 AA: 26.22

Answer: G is 353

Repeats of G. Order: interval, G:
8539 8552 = 282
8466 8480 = 341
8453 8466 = 335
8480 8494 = 362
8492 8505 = 313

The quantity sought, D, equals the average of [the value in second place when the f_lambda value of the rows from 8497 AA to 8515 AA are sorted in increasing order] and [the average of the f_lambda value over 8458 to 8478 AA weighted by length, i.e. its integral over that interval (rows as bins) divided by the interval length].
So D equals 24.4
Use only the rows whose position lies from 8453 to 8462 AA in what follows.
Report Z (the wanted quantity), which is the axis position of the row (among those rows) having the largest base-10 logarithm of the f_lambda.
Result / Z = 8457.42 AA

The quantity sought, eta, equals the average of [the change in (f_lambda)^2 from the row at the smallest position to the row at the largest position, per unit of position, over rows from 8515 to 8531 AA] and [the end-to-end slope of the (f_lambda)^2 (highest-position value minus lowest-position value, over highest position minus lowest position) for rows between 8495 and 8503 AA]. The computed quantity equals 0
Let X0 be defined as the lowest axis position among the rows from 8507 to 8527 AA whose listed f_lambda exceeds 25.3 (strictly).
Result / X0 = 8510.17 AA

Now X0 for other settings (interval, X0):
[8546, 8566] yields 8551.42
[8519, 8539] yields 8519.97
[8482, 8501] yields 8482.78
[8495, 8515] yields 8510.17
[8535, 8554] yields 8551.42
